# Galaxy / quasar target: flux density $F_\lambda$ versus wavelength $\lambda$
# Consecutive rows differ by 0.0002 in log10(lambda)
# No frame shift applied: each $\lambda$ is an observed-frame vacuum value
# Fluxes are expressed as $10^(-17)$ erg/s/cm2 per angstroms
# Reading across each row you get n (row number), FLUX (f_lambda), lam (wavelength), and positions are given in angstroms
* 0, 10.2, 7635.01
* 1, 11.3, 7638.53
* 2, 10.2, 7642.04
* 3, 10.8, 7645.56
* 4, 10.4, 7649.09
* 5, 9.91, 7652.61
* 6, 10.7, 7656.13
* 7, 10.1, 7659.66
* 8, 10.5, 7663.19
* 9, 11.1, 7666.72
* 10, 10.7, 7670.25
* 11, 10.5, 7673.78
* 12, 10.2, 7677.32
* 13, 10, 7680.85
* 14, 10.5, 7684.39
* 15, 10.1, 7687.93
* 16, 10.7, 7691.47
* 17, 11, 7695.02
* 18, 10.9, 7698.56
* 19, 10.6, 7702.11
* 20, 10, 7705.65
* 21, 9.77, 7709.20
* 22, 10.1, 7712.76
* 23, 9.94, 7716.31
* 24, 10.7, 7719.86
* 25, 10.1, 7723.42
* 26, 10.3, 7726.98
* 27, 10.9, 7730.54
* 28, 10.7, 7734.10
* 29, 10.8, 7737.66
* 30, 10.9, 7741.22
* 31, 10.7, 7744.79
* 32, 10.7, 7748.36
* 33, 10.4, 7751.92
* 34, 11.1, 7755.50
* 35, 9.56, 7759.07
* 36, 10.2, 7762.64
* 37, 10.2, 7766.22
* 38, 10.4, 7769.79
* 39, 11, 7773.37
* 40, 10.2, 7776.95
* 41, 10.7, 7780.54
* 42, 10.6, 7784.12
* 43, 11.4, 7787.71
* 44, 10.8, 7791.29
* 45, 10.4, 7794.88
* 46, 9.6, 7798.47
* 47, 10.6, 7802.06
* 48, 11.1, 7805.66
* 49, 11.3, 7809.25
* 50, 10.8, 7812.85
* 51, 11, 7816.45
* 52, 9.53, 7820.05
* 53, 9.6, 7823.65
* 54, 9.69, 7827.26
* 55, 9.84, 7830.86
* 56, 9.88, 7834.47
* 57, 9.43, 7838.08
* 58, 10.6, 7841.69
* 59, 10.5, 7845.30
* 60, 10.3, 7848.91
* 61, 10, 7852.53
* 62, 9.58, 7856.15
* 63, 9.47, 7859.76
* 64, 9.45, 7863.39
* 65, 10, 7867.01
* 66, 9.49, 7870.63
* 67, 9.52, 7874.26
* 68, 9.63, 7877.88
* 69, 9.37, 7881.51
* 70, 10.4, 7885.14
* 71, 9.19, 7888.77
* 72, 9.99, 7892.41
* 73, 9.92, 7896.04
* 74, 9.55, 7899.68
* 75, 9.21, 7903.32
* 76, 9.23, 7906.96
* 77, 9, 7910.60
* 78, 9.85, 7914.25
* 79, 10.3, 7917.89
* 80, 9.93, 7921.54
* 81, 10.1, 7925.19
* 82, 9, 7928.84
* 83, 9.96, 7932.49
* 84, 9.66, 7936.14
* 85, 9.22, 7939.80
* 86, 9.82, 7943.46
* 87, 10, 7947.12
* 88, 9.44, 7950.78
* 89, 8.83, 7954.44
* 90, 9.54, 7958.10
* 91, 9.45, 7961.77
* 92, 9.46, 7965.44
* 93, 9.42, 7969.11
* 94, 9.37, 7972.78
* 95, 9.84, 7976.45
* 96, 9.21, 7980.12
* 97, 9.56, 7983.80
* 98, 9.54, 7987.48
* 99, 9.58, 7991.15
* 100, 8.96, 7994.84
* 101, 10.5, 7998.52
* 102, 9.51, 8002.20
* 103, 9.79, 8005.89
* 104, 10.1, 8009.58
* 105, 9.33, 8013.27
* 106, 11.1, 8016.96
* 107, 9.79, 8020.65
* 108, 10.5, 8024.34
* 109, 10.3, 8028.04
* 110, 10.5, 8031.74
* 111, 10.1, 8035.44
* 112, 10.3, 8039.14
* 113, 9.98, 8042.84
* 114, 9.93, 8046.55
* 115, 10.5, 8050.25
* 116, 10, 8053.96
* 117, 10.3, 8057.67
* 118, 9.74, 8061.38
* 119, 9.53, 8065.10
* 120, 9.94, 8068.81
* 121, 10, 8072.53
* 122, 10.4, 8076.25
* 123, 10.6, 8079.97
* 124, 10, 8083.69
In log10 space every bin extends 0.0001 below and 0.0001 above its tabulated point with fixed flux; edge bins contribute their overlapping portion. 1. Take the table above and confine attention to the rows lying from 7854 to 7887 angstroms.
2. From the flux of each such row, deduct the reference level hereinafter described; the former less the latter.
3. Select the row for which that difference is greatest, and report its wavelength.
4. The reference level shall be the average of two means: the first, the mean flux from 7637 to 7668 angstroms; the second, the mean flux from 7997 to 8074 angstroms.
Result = 7885.14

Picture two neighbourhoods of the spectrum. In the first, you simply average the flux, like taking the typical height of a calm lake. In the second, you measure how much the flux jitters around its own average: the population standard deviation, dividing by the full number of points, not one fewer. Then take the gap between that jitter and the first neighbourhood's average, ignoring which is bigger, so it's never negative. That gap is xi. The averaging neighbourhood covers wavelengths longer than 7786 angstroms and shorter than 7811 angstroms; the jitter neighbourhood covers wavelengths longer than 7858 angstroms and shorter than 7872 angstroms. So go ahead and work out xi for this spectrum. 10.5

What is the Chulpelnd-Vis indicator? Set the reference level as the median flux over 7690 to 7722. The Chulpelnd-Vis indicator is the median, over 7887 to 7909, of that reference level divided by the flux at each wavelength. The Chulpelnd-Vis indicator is 1.13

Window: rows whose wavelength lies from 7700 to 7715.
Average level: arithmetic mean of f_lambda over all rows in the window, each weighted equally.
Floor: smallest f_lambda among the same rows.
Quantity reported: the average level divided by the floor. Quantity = 1.04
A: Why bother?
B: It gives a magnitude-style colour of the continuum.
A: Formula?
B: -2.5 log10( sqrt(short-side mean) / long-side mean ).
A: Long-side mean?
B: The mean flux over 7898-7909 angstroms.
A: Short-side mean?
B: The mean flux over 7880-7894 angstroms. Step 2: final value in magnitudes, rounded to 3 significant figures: 1.19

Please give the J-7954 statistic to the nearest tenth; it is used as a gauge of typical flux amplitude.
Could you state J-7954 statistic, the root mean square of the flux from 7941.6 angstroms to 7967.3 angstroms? 9.5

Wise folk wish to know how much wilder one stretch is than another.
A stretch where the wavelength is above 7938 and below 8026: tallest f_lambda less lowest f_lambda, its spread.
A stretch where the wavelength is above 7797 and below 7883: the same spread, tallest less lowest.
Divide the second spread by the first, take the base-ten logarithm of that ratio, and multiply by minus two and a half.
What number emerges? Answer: 0.18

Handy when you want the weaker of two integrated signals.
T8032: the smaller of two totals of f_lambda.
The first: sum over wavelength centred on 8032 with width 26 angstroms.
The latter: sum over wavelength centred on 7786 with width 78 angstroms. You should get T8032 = 71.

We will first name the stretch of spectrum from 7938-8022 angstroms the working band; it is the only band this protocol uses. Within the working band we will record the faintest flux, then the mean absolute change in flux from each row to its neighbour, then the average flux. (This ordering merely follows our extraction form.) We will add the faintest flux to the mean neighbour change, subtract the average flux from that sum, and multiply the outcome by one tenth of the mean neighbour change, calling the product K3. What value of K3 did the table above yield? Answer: -0.0136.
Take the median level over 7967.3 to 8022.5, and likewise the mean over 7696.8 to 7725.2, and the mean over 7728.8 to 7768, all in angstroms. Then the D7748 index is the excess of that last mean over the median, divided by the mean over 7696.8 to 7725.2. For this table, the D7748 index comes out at 0.10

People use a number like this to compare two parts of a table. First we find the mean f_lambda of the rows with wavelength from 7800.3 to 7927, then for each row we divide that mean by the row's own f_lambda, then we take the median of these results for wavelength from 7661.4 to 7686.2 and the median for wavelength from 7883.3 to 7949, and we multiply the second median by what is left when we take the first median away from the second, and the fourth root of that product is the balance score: 0.504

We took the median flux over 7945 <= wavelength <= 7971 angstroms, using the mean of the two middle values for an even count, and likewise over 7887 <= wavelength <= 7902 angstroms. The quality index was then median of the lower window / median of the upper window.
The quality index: 1.03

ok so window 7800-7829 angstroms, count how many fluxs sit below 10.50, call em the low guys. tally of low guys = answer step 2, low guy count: 3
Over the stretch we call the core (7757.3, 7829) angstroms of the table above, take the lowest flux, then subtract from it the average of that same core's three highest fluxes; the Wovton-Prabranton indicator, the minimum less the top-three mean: -1.7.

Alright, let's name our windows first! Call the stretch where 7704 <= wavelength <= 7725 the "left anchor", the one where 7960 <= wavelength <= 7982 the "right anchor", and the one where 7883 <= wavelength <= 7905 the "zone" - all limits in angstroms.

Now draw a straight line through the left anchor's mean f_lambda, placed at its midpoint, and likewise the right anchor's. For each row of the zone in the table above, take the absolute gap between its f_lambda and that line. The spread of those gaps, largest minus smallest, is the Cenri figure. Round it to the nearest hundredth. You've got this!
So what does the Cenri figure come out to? 0.64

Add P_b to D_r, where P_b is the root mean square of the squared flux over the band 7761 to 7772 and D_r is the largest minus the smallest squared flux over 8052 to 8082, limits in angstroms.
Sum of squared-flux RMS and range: 127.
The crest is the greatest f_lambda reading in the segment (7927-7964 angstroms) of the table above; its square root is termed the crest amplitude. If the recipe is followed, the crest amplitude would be 3.16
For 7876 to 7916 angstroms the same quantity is 3.22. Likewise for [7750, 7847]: 3.38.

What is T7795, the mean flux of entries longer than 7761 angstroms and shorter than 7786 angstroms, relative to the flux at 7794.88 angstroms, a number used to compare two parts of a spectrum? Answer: 1.01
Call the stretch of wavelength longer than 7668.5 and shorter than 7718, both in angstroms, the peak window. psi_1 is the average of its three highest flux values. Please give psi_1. 10.9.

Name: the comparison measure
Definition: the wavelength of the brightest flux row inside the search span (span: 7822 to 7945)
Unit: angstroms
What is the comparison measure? 7841.69 angstroms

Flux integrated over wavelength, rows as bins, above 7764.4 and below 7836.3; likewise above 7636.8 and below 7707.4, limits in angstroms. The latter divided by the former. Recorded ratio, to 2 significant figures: 0.99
